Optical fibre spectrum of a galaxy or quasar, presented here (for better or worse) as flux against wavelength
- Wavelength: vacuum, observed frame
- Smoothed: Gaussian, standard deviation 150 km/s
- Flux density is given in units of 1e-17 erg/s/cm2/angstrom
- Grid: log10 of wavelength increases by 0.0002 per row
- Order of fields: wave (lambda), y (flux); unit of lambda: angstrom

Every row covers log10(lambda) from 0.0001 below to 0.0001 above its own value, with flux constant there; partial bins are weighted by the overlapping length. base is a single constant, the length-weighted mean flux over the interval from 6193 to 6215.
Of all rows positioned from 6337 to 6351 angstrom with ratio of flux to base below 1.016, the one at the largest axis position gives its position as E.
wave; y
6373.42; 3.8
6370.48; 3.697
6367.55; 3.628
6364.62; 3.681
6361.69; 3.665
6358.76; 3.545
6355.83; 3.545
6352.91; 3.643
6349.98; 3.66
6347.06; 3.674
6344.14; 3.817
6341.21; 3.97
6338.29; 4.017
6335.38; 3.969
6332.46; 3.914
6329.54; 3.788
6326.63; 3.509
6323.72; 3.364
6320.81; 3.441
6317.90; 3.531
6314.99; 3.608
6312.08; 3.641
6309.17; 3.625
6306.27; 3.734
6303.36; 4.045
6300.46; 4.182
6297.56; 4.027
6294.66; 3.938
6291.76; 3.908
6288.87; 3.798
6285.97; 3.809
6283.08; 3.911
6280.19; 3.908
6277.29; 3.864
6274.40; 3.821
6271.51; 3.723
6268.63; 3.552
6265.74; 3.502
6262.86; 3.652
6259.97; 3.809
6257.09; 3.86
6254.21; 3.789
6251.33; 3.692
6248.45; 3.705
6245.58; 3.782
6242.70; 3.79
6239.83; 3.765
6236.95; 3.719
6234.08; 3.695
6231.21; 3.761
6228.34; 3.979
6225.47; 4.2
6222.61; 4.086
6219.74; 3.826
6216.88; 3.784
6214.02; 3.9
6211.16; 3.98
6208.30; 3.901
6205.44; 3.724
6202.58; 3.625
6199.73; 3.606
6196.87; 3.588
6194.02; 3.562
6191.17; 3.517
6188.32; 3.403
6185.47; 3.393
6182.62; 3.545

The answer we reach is 6349.98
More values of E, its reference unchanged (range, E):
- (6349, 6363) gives 6361.69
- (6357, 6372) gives 6370.48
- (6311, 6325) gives 6323.72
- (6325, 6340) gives 6329.54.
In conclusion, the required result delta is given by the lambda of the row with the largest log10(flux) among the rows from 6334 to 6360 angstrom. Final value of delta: 6338.29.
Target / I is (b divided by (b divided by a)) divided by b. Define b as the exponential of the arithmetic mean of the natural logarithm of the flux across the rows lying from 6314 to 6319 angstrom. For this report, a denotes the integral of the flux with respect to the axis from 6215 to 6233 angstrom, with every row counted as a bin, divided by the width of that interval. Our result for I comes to 1.10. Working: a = 3.93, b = 3.6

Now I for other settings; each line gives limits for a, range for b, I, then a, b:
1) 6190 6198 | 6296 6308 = 0.89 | 3.56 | 4.0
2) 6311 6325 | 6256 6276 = 0.95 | 3.52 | 3.7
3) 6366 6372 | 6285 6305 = 0.93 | 3.66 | 4.0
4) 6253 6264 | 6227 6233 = 0.98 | 3.78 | 3.9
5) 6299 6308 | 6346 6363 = 1.10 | 3.98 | 3.6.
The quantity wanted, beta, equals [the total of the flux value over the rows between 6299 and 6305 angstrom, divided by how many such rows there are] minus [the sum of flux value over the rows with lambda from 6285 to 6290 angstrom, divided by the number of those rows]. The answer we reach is 0.31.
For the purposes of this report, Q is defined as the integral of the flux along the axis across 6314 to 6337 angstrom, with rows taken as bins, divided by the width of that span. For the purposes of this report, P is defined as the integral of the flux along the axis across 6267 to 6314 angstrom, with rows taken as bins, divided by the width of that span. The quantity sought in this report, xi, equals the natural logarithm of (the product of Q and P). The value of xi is 2.64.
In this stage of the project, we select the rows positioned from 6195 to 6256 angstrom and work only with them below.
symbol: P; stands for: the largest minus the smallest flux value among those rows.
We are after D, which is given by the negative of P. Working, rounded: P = 0.61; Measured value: -0.61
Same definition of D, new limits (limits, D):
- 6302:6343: -0.68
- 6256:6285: -0.41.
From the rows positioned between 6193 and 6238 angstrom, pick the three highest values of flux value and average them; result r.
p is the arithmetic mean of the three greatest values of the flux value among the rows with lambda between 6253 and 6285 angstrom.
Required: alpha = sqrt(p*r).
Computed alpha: 3.99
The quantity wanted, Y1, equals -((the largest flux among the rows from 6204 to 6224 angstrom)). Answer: -4.1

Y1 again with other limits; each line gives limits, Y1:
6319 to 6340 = -4.0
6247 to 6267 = -3.9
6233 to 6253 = -3.8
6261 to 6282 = -3.9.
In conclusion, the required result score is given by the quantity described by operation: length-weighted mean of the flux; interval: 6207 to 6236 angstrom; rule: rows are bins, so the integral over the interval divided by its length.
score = 3.91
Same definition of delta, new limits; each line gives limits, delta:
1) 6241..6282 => 6280.19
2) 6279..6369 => 6300.46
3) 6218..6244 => 6225.47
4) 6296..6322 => 6300.46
